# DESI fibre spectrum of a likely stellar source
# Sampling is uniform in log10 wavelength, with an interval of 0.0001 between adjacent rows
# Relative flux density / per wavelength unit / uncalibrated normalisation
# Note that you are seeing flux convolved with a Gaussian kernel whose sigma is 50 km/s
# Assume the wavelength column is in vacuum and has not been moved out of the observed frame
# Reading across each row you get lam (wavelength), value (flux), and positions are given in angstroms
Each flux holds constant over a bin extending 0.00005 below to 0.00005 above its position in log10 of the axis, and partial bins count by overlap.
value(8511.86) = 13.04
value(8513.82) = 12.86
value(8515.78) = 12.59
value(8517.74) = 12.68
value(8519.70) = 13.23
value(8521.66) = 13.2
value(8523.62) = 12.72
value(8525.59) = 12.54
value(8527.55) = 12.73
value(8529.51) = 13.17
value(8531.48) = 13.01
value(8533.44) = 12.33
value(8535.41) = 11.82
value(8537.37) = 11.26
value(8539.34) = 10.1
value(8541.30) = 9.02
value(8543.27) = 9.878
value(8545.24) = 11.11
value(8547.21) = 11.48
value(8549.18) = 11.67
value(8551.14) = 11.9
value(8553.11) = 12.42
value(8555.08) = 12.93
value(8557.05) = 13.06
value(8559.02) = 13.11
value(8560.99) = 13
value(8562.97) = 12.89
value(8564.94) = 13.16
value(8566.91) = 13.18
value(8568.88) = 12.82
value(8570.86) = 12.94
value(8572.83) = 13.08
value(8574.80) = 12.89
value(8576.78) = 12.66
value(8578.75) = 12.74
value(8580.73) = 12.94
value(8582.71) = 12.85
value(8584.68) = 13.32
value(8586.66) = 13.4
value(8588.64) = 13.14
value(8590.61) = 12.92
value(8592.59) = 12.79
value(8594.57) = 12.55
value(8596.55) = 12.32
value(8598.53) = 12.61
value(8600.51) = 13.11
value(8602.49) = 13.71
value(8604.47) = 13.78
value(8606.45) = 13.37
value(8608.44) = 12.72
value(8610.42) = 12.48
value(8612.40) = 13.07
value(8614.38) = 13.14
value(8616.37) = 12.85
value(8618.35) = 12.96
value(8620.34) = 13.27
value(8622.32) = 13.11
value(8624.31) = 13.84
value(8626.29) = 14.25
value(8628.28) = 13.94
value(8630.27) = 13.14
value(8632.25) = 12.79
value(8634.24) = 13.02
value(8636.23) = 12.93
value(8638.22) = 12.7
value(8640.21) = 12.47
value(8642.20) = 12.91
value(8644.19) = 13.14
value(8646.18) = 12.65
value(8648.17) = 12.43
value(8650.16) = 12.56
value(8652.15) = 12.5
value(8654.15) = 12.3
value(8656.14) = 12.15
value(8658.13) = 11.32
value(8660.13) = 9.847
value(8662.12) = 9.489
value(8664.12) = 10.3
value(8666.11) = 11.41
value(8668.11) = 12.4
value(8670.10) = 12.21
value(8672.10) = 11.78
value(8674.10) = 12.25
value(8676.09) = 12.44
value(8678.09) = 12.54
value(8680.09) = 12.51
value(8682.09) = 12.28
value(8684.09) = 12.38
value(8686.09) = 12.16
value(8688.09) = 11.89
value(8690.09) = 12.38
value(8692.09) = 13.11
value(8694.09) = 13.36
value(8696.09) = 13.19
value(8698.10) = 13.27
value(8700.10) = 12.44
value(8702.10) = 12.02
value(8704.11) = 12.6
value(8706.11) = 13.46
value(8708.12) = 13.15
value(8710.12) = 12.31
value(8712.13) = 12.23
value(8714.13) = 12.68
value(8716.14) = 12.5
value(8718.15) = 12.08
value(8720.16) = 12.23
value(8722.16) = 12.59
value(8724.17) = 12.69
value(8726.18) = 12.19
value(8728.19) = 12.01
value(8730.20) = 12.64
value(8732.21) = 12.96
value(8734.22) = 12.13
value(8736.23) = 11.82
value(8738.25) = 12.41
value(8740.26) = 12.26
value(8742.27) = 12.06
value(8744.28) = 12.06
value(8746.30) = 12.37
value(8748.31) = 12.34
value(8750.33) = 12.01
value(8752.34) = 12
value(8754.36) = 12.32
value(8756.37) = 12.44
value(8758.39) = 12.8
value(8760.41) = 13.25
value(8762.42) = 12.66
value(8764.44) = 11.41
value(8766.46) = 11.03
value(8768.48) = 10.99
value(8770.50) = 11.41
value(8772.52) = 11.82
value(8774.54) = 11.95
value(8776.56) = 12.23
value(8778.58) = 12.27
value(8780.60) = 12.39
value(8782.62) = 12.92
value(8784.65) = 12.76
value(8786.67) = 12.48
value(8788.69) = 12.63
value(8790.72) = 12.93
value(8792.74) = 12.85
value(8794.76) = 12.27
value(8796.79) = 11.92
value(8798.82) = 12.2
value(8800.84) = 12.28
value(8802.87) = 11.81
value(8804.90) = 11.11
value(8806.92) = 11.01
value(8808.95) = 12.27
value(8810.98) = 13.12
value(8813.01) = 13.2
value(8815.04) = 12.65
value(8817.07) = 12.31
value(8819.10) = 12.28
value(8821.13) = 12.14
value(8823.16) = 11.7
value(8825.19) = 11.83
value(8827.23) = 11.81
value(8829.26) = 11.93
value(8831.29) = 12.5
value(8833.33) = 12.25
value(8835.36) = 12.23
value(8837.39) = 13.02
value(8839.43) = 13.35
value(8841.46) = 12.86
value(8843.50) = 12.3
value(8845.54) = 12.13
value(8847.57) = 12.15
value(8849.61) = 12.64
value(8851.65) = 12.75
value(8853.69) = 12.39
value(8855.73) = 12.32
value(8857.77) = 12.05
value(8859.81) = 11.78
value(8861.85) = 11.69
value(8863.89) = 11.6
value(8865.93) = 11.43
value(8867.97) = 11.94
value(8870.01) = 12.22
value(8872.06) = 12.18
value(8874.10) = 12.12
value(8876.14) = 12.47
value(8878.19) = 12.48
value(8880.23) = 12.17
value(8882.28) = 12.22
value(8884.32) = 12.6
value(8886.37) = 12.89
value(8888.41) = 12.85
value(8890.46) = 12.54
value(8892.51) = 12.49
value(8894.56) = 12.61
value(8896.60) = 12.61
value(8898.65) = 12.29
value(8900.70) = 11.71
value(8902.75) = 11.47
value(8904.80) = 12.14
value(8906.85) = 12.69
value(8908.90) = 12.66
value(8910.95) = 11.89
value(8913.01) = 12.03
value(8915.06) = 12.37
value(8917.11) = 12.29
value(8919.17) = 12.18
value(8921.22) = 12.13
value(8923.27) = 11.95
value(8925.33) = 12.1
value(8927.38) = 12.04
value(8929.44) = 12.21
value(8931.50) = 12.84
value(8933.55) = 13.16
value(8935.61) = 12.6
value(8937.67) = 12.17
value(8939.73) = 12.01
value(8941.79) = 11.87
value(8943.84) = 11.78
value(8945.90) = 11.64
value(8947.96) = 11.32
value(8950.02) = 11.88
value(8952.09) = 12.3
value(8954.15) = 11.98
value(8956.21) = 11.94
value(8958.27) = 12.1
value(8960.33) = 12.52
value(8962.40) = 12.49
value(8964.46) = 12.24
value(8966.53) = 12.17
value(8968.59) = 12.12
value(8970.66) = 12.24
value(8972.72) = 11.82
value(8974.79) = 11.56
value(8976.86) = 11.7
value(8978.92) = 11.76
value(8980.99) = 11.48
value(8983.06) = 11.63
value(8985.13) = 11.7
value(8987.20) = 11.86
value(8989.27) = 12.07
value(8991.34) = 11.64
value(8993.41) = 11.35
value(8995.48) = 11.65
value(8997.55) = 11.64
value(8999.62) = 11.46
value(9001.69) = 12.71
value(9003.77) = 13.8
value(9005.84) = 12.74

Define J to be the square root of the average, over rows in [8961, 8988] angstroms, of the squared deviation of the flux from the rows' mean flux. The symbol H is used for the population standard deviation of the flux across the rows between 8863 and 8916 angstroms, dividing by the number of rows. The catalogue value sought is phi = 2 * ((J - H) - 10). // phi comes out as -20.2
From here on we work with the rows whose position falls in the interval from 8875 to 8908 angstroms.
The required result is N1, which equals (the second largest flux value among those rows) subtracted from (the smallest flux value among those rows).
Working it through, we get -1.4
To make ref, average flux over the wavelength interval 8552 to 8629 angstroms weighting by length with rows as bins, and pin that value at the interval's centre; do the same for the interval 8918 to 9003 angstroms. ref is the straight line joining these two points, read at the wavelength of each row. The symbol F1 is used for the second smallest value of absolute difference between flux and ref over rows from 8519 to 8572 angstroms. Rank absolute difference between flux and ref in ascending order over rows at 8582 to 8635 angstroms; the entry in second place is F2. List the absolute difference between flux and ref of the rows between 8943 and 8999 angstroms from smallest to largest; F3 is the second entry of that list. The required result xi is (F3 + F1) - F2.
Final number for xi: 0.02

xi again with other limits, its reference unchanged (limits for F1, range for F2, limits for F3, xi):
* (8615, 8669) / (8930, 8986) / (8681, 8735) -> -0.03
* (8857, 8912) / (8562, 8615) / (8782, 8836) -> 0.09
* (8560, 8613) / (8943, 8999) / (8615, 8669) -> -0.03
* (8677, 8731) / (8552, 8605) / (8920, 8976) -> 0.00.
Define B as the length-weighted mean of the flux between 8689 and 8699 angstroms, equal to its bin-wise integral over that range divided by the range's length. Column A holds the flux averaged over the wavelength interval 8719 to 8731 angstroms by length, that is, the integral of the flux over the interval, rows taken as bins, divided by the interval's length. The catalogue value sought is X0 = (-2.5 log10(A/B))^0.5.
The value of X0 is 0.24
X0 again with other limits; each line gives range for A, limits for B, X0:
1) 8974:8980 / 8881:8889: 0.29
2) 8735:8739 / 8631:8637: 0.27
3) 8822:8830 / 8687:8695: 0.28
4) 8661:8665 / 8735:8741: 0.47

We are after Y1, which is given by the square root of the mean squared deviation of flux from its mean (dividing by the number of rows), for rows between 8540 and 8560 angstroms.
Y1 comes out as 1.30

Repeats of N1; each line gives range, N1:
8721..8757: -0.9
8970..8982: -0.3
